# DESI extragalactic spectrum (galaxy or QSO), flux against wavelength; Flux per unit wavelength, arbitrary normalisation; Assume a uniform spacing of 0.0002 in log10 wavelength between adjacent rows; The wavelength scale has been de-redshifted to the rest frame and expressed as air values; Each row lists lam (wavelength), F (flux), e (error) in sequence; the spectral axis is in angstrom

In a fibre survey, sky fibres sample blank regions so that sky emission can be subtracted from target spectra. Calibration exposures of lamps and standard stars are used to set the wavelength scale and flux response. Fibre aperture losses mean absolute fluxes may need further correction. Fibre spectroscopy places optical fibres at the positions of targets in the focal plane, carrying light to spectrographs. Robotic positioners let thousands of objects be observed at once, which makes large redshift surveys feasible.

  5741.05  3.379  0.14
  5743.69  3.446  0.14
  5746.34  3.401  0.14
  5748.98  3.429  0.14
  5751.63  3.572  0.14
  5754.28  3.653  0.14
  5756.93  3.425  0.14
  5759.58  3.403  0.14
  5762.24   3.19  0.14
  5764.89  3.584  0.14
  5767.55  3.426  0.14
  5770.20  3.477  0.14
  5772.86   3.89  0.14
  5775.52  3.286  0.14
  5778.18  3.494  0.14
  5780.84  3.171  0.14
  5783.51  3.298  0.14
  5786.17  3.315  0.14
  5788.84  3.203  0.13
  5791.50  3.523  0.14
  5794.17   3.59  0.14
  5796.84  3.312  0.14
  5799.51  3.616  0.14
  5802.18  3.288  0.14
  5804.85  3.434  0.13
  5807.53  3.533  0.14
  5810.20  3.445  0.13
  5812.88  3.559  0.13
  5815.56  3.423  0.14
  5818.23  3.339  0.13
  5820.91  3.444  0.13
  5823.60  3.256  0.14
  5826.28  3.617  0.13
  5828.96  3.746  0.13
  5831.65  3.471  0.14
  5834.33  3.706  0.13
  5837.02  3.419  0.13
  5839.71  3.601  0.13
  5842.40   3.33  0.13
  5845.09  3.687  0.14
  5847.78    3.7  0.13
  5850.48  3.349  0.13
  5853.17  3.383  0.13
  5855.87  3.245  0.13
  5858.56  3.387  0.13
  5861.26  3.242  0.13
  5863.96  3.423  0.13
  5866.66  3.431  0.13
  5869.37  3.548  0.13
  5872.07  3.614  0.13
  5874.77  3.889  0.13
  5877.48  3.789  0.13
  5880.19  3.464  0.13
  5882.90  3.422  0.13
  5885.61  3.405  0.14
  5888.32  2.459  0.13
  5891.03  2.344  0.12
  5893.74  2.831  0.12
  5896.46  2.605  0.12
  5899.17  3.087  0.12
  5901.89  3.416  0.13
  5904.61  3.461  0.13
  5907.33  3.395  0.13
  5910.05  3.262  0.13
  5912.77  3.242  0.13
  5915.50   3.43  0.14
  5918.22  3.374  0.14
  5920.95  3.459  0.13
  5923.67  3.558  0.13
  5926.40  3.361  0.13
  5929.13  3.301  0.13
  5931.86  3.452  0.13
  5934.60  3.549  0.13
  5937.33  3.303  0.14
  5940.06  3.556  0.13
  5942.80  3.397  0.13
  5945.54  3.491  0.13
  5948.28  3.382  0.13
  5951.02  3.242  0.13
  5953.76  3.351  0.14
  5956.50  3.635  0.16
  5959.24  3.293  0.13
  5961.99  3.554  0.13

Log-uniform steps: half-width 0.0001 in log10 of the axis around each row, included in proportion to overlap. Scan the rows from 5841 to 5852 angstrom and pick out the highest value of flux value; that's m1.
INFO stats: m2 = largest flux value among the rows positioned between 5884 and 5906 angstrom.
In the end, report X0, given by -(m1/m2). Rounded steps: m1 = 3.7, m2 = 3.461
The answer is -1.07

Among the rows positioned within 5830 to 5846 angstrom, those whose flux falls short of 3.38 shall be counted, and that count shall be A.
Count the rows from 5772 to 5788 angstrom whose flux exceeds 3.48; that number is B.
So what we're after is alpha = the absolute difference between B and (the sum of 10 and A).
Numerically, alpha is 9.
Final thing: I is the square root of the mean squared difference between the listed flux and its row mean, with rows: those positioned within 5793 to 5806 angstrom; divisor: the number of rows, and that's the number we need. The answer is 0.136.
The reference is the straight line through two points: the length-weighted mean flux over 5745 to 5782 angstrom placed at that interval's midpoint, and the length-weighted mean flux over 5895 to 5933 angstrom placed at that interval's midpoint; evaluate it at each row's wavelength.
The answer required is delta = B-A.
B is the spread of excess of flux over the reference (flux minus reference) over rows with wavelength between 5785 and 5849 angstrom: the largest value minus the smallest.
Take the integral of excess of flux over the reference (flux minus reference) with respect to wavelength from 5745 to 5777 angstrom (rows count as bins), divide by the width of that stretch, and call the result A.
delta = 0.6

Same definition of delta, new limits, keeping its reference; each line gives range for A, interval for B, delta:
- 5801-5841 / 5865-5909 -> 1.4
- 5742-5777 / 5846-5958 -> 1.5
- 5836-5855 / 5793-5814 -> 0.2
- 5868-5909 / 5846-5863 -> 0.5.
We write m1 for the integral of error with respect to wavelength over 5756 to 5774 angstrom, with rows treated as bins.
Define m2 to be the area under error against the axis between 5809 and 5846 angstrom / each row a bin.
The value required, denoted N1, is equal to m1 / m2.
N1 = 0.5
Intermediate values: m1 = 3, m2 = 4.9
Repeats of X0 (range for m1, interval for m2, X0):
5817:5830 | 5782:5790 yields -1.13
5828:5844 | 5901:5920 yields -1.08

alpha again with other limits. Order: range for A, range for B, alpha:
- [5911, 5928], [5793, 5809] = 10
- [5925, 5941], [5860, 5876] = 10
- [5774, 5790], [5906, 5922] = 15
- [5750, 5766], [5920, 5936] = 9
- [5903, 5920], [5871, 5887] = 10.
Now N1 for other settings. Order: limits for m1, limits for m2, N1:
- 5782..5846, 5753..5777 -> 2.6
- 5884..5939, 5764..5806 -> 1.2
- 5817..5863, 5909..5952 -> 1.1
